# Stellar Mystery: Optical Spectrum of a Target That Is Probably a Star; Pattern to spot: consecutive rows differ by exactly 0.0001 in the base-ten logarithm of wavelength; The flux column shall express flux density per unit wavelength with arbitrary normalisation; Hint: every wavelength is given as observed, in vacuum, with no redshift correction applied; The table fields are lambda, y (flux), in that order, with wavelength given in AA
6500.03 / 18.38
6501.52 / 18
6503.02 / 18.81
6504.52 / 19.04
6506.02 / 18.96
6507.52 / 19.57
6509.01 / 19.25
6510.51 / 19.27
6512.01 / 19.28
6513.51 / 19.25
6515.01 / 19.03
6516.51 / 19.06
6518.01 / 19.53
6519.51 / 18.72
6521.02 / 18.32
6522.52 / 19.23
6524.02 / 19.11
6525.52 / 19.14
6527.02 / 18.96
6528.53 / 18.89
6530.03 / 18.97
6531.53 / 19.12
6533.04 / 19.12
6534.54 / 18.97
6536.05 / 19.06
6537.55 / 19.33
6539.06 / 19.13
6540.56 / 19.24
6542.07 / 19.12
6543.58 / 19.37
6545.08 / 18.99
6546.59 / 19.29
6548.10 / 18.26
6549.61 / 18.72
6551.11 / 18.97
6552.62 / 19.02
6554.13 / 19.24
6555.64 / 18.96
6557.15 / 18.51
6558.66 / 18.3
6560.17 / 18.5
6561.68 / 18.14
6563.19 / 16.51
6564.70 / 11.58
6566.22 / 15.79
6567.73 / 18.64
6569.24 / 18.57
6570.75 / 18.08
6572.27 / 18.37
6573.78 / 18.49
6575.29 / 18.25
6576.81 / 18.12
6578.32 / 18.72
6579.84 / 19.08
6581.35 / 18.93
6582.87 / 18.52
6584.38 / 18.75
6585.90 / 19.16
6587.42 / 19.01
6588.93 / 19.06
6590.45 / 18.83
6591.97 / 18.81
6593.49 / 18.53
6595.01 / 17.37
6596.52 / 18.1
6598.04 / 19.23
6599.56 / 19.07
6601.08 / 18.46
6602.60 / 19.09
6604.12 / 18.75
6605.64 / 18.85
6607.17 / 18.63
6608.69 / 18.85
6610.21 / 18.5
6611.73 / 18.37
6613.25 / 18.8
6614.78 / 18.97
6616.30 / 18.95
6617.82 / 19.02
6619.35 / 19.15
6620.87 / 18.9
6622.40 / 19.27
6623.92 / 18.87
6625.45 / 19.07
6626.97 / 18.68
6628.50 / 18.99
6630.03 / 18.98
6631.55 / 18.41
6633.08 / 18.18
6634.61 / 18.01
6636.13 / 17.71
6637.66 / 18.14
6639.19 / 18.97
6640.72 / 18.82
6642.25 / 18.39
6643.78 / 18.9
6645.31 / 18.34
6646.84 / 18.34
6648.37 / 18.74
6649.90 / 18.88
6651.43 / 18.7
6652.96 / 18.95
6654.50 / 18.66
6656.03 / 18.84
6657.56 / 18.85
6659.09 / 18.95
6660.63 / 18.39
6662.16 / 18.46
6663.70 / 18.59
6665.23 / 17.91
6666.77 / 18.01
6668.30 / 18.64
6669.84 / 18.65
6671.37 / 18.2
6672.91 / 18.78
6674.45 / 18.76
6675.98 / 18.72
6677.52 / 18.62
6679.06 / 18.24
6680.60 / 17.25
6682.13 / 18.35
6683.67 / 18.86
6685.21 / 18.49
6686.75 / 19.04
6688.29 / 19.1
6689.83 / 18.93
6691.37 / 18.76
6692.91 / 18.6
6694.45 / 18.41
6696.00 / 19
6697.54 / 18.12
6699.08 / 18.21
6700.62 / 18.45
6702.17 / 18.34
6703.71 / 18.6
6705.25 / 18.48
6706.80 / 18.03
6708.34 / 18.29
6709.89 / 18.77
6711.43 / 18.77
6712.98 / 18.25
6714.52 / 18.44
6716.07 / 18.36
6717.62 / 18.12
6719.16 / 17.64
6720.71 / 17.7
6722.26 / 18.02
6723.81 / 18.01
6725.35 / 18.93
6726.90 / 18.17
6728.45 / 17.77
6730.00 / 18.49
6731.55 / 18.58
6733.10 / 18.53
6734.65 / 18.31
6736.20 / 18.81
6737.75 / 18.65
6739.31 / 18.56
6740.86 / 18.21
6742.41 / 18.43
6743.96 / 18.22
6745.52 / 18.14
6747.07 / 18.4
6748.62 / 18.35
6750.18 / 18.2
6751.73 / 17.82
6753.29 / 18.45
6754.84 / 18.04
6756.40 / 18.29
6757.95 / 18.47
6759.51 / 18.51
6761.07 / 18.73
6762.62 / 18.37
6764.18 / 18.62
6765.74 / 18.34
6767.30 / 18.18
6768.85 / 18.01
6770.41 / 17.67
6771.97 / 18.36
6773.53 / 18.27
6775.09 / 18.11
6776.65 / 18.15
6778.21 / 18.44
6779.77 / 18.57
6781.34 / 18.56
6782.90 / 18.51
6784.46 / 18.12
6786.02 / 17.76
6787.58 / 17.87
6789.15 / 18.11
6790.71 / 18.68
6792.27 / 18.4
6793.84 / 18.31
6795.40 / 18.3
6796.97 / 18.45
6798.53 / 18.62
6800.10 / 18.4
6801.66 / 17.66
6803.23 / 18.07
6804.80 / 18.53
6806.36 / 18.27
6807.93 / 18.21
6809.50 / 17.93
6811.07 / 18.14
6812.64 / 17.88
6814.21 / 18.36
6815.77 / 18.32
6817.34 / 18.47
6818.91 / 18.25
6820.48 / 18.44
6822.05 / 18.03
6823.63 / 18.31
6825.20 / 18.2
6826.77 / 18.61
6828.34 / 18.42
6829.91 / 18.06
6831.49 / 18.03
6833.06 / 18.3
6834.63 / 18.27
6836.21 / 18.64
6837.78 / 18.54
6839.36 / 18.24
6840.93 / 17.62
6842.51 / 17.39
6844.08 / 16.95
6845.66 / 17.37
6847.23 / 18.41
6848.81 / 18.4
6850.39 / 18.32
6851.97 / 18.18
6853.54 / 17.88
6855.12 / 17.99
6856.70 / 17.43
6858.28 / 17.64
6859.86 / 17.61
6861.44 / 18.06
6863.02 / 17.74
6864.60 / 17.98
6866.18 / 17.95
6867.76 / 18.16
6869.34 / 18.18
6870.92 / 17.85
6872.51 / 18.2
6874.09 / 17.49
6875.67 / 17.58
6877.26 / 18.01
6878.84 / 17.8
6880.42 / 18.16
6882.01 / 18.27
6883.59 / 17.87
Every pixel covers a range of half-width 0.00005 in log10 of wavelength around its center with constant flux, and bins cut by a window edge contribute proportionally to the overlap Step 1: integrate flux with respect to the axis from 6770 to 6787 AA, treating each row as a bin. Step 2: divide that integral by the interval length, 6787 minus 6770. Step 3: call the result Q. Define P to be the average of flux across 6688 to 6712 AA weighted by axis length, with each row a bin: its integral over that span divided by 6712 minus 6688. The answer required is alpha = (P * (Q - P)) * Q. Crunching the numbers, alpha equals -103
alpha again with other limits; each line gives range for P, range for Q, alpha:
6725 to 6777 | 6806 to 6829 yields -24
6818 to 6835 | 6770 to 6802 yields 1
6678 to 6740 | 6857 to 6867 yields -196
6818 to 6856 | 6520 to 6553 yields 309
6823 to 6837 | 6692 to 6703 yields 42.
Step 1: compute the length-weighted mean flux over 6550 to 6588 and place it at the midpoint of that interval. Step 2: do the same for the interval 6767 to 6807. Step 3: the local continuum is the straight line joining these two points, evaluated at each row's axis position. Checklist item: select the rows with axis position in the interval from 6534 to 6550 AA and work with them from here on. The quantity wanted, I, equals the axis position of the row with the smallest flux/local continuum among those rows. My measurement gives 6548.10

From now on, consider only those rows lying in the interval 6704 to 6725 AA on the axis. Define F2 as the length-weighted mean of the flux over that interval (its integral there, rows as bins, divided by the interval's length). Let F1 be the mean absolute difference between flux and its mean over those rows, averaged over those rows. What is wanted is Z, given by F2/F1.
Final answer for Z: 66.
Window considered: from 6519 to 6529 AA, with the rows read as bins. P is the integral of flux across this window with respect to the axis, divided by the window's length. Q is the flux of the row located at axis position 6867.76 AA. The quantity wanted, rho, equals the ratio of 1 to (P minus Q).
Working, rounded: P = 18.9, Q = 18.16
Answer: 1.3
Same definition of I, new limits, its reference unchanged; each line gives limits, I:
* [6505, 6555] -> 6548.10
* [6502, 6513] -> 6503.02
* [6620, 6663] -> 6636.13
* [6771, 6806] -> 6801.66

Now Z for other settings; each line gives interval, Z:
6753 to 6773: 87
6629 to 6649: 56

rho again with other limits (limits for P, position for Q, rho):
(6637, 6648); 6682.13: 4.7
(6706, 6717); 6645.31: 16.7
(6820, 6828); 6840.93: 1.4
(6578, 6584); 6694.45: 2.4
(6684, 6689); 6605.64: 59.0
